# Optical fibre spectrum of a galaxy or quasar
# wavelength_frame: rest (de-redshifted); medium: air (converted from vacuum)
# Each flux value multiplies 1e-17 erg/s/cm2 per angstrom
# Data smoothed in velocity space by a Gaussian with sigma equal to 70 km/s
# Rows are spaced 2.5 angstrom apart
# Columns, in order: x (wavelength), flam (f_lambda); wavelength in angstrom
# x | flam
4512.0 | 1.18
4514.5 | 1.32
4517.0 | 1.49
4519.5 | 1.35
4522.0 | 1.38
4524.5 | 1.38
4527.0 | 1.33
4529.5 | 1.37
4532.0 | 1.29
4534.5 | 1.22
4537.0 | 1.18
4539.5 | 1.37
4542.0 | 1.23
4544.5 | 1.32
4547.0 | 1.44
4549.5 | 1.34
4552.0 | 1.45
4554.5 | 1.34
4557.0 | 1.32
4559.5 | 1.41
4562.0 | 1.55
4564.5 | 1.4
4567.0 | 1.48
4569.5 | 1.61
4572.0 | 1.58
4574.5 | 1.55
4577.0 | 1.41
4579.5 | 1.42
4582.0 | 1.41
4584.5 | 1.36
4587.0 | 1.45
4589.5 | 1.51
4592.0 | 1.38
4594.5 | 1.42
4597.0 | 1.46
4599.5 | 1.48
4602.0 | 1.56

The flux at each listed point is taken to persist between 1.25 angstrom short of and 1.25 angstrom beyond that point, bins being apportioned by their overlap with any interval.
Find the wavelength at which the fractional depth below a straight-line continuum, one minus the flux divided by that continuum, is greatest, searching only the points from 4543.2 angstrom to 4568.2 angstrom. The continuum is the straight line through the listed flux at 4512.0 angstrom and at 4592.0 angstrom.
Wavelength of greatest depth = 4557.0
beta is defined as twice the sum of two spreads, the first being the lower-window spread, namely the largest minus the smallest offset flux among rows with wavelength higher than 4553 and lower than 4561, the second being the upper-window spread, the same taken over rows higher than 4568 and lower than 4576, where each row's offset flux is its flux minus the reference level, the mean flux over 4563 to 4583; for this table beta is 0.30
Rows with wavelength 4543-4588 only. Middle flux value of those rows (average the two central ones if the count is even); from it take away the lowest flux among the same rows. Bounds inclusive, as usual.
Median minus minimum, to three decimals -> 0.095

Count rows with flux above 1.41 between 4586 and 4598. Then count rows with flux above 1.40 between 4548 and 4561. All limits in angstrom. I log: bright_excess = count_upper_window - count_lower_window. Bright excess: 2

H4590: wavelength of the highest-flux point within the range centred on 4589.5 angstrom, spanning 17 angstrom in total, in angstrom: 4589.5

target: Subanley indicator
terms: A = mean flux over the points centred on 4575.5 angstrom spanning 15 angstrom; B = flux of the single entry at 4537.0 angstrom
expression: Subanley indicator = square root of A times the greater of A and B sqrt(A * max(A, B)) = 1.50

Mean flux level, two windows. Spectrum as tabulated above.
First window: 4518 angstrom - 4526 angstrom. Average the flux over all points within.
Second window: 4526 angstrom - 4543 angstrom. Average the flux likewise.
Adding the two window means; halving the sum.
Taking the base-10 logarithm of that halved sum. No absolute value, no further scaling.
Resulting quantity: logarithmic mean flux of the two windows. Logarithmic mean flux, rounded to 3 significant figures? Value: 0.123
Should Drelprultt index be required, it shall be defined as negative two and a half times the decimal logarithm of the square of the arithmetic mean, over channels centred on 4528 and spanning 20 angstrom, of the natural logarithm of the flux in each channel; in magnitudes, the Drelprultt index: 2.8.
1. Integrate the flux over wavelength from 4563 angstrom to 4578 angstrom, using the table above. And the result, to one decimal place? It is 22.6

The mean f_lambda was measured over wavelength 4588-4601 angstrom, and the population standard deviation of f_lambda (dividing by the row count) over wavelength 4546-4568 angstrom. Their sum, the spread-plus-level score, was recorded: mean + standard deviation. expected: 1.52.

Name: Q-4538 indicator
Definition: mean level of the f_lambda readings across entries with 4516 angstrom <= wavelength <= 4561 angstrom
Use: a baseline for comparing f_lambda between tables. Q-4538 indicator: 1.35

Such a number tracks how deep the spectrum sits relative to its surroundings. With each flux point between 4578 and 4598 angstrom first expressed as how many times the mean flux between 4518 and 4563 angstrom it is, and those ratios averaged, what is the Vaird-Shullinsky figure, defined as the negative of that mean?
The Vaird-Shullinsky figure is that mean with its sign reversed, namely -1.058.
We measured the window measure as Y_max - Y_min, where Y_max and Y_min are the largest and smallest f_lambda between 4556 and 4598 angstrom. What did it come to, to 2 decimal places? 0.29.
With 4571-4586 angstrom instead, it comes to 0.22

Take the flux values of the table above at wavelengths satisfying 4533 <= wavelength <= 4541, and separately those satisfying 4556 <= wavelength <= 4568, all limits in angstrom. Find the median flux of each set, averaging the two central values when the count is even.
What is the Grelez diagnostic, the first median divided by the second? 0.87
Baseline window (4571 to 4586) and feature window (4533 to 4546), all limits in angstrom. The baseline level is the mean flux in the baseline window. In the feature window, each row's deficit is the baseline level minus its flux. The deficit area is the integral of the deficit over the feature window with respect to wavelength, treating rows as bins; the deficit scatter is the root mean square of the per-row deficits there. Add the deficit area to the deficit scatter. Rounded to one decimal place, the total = 2.6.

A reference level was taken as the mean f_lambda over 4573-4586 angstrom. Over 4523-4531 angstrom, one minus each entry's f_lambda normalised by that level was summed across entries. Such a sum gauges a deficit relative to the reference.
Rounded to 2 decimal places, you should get 0.15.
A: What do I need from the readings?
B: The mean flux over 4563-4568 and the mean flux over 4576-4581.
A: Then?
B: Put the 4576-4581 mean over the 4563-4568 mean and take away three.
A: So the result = -2.02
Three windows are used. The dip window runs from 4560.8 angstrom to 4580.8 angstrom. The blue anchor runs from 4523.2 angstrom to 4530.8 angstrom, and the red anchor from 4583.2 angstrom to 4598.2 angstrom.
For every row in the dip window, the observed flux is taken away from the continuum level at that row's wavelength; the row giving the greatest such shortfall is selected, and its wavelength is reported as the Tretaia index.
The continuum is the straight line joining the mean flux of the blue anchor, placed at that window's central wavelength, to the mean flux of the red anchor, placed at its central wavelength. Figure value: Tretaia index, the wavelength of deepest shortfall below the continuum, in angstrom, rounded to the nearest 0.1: 4577.0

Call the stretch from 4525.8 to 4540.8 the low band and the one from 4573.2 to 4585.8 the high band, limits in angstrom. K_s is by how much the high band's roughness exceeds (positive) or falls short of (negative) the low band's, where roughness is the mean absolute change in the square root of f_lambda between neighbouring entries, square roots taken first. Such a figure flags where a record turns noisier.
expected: -0.015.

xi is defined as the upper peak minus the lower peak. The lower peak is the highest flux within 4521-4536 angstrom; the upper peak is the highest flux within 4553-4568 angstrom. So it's 0.17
